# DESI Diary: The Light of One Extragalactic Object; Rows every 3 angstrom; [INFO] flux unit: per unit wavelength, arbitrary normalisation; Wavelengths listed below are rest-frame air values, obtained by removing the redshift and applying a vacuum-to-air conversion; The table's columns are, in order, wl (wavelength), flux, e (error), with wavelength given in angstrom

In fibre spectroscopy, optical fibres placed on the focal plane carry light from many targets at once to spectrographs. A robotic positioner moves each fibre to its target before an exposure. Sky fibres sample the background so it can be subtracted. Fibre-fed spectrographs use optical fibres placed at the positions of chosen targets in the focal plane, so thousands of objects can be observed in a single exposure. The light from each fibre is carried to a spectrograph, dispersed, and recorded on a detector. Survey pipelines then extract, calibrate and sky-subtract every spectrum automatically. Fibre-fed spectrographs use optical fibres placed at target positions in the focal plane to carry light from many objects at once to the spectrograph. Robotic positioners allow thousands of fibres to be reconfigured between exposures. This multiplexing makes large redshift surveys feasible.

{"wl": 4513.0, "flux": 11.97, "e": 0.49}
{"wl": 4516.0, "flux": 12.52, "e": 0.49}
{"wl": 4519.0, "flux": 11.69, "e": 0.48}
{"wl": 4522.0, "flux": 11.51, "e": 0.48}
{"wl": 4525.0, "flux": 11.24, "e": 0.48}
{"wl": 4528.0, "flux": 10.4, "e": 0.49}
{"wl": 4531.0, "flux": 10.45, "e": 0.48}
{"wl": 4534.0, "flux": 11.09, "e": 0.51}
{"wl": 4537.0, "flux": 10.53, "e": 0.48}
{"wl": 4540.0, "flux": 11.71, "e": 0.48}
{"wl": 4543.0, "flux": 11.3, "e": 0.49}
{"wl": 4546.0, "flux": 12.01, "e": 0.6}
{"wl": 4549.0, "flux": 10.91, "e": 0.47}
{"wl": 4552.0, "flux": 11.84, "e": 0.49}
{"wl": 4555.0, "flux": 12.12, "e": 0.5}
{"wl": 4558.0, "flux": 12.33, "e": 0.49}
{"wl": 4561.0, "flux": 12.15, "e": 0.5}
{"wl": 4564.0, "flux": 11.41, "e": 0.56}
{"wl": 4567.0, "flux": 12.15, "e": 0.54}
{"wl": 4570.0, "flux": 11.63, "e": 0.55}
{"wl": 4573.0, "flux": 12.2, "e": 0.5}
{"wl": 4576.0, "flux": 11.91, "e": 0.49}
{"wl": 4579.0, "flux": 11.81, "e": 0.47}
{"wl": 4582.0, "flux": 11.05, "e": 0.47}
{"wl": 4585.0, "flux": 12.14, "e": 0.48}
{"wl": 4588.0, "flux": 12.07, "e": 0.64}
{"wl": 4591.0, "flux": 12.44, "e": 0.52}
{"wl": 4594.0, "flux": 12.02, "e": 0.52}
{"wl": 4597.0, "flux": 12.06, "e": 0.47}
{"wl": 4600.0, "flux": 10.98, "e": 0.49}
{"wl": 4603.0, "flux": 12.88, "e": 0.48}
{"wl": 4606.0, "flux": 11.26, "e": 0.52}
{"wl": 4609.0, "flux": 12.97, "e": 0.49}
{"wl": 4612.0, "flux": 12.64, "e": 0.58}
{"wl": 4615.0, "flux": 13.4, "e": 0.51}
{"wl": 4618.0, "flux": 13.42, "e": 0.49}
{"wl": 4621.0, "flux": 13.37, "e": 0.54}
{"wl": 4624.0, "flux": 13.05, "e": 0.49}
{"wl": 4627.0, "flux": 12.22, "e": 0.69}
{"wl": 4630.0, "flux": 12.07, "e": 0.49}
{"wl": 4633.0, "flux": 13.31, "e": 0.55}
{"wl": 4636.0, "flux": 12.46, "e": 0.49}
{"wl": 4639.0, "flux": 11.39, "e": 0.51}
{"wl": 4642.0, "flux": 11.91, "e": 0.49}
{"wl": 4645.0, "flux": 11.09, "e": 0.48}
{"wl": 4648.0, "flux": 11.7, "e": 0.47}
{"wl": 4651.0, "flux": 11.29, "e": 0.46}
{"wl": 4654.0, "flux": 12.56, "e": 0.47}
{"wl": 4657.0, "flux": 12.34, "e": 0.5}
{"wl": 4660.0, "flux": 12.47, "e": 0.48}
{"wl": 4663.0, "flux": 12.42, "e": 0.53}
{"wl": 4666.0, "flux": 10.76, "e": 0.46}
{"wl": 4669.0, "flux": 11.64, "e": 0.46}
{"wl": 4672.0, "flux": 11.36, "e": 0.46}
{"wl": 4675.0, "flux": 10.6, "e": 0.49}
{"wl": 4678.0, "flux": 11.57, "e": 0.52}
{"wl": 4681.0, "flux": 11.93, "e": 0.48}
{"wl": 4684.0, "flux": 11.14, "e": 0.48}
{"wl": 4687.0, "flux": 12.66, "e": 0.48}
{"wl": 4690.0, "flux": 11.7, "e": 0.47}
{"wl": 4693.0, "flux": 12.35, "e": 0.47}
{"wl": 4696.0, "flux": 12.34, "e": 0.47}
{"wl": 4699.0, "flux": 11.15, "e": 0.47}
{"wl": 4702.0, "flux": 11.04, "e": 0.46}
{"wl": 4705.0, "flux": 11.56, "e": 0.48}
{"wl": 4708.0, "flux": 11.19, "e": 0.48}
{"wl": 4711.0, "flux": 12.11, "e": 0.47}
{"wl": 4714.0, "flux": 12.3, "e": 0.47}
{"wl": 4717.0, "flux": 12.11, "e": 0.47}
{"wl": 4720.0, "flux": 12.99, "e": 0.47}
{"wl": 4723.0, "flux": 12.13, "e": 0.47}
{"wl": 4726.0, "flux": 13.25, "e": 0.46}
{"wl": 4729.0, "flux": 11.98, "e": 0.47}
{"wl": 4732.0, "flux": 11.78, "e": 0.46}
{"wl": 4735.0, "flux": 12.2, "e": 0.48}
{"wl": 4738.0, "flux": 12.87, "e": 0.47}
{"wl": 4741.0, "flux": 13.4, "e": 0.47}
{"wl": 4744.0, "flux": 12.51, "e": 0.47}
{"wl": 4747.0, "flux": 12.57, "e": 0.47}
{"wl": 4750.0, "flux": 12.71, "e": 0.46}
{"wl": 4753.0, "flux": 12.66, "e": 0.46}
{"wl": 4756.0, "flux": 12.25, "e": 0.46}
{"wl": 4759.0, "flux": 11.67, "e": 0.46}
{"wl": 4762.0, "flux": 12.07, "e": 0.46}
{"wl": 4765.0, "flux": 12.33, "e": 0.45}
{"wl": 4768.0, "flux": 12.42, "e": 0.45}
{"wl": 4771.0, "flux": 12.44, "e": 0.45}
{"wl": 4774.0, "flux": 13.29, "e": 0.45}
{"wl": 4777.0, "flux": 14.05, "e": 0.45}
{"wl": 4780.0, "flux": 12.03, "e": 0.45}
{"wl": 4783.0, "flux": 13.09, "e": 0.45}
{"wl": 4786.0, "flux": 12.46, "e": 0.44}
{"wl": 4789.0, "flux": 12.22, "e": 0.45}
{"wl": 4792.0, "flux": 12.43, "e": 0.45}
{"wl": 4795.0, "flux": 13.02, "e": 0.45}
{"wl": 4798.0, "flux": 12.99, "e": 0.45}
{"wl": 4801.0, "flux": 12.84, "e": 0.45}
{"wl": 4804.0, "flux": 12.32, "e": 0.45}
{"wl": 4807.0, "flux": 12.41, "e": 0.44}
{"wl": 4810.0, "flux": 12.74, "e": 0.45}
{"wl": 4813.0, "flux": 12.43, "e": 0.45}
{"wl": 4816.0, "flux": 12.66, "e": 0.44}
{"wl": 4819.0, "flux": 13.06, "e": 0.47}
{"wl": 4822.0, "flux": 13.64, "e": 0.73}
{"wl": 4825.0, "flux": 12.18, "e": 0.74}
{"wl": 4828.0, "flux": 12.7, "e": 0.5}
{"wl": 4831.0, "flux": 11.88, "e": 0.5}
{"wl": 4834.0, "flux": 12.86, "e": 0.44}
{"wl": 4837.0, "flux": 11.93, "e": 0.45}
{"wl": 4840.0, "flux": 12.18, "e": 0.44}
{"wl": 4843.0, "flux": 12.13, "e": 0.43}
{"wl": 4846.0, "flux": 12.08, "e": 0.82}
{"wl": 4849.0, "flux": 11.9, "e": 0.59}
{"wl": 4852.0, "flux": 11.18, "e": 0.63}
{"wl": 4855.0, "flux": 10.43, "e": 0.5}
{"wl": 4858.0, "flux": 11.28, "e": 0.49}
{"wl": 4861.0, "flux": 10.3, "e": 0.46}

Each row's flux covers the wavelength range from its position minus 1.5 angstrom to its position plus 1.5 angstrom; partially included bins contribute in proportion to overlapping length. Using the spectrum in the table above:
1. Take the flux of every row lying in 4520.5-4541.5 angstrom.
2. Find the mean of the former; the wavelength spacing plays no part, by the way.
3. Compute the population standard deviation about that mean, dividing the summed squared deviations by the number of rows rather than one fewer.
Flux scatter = 0.49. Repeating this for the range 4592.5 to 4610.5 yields 0.74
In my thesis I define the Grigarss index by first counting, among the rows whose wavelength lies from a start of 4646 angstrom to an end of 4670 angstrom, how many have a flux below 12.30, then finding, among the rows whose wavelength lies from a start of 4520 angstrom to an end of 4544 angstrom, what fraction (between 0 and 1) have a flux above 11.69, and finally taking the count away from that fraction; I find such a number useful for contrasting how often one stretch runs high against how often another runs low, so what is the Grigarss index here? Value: -3.9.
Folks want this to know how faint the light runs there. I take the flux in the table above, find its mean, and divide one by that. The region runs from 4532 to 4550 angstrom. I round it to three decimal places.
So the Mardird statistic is 0.089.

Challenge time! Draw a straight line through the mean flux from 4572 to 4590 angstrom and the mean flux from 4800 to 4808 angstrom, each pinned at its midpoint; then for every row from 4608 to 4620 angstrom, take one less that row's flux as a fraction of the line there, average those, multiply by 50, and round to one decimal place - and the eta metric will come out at -4.8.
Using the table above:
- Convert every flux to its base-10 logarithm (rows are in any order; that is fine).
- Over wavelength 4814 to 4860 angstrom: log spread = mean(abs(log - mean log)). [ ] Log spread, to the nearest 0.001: 0.021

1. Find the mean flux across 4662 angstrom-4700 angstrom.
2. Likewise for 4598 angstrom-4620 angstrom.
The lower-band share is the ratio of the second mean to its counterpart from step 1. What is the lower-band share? 1.07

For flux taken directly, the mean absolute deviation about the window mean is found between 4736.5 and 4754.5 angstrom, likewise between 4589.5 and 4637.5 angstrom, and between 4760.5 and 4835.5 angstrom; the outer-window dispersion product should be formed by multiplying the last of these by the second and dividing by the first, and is 1.02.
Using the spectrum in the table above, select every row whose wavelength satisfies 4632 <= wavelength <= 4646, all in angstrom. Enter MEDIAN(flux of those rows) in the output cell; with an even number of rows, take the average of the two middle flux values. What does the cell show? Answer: 11.9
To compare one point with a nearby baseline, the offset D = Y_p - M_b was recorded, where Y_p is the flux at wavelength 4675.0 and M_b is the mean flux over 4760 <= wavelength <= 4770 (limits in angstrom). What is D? -1.7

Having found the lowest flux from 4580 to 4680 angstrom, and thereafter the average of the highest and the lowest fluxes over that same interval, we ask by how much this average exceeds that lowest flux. 1.4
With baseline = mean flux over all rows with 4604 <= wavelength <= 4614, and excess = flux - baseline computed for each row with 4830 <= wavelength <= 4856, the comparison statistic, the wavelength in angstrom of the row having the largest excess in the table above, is 4834.0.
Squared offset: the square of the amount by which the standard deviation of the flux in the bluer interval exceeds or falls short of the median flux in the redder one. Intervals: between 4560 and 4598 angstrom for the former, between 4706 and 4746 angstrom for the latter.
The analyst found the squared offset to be 140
